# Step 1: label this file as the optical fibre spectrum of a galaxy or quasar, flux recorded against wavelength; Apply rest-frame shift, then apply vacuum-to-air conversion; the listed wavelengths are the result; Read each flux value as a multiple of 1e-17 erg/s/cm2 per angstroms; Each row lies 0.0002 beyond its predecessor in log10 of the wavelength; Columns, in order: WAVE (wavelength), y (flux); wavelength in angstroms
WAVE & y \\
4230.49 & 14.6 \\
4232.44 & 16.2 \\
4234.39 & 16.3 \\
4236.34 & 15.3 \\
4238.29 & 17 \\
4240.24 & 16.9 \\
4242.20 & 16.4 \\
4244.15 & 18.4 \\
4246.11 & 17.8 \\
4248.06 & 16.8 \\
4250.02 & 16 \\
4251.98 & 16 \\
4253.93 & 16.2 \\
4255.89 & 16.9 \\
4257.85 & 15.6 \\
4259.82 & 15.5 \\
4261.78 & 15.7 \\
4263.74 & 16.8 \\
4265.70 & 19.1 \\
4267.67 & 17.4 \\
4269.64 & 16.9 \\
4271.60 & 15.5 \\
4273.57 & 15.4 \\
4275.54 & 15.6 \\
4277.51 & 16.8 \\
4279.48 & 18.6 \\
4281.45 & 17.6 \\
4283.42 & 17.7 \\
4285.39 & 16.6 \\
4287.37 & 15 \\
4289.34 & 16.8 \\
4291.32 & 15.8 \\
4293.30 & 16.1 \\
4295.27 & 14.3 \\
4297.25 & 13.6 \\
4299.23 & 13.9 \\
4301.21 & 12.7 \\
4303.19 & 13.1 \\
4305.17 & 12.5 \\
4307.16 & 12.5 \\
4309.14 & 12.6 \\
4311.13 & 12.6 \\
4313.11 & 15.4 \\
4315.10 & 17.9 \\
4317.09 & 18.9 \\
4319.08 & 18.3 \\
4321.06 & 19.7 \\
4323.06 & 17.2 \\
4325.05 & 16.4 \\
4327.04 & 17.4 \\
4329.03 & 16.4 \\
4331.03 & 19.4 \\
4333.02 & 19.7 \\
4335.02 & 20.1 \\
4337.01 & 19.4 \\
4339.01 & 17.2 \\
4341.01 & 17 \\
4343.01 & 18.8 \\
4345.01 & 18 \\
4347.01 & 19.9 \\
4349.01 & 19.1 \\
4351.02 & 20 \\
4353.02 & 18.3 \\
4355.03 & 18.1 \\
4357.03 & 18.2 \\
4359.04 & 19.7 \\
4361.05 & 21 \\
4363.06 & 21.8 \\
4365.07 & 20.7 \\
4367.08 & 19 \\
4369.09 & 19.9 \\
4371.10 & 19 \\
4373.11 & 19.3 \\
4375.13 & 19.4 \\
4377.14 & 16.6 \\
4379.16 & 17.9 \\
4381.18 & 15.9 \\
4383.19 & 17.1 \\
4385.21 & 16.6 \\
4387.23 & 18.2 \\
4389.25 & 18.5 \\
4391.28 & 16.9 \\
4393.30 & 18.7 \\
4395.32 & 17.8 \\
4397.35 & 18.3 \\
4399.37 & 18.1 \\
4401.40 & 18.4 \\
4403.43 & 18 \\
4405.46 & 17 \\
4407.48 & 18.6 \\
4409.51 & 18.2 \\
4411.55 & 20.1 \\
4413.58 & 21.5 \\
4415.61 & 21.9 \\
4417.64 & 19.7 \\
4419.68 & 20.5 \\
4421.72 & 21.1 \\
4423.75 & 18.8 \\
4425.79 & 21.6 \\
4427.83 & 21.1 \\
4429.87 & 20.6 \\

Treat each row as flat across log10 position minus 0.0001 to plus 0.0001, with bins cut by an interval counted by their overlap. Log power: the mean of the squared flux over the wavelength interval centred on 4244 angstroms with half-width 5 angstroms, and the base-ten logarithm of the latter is 2.475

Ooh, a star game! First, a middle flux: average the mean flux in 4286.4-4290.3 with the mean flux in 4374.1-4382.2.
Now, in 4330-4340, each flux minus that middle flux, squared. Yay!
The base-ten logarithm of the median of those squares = 0.9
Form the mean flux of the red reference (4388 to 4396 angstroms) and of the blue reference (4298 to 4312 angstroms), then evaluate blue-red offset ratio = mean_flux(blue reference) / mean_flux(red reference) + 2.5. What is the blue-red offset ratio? 3.21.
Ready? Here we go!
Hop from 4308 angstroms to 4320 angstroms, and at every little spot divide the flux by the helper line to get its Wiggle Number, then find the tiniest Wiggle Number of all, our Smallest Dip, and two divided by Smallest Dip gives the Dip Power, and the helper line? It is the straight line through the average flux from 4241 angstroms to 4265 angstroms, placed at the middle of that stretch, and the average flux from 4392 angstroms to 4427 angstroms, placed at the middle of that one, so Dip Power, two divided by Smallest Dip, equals 2.79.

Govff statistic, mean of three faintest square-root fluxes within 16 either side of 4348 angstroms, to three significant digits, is 4.17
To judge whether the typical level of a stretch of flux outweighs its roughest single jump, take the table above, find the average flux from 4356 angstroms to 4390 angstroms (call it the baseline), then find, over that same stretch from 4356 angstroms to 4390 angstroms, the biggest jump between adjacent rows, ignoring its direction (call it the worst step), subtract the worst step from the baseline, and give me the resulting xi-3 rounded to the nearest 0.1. 16.0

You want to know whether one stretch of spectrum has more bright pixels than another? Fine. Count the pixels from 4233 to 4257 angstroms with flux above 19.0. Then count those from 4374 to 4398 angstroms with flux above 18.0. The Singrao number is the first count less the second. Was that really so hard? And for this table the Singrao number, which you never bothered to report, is -5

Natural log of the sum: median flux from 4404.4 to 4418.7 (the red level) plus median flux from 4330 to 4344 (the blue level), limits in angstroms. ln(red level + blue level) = 3.67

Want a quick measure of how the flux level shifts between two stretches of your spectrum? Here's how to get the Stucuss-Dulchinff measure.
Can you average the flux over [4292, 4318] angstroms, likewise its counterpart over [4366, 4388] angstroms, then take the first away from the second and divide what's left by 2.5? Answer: 1.5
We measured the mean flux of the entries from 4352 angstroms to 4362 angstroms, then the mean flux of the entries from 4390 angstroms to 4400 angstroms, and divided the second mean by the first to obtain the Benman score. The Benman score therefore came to 0.94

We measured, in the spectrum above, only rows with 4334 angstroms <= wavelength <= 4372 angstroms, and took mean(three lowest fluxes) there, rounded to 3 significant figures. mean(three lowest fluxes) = 17.4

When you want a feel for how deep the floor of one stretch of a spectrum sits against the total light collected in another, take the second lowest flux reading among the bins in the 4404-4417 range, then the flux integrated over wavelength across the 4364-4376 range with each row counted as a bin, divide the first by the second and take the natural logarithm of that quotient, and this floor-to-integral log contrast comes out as -2.56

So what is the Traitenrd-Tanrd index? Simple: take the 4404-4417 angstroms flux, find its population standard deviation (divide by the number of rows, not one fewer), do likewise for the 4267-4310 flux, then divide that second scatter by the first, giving 1.1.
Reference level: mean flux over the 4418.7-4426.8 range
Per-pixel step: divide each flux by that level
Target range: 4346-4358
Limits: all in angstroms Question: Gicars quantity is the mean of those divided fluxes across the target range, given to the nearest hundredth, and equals 0.92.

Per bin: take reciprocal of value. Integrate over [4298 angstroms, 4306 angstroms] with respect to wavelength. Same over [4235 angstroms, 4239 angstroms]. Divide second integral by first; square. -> 0.2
